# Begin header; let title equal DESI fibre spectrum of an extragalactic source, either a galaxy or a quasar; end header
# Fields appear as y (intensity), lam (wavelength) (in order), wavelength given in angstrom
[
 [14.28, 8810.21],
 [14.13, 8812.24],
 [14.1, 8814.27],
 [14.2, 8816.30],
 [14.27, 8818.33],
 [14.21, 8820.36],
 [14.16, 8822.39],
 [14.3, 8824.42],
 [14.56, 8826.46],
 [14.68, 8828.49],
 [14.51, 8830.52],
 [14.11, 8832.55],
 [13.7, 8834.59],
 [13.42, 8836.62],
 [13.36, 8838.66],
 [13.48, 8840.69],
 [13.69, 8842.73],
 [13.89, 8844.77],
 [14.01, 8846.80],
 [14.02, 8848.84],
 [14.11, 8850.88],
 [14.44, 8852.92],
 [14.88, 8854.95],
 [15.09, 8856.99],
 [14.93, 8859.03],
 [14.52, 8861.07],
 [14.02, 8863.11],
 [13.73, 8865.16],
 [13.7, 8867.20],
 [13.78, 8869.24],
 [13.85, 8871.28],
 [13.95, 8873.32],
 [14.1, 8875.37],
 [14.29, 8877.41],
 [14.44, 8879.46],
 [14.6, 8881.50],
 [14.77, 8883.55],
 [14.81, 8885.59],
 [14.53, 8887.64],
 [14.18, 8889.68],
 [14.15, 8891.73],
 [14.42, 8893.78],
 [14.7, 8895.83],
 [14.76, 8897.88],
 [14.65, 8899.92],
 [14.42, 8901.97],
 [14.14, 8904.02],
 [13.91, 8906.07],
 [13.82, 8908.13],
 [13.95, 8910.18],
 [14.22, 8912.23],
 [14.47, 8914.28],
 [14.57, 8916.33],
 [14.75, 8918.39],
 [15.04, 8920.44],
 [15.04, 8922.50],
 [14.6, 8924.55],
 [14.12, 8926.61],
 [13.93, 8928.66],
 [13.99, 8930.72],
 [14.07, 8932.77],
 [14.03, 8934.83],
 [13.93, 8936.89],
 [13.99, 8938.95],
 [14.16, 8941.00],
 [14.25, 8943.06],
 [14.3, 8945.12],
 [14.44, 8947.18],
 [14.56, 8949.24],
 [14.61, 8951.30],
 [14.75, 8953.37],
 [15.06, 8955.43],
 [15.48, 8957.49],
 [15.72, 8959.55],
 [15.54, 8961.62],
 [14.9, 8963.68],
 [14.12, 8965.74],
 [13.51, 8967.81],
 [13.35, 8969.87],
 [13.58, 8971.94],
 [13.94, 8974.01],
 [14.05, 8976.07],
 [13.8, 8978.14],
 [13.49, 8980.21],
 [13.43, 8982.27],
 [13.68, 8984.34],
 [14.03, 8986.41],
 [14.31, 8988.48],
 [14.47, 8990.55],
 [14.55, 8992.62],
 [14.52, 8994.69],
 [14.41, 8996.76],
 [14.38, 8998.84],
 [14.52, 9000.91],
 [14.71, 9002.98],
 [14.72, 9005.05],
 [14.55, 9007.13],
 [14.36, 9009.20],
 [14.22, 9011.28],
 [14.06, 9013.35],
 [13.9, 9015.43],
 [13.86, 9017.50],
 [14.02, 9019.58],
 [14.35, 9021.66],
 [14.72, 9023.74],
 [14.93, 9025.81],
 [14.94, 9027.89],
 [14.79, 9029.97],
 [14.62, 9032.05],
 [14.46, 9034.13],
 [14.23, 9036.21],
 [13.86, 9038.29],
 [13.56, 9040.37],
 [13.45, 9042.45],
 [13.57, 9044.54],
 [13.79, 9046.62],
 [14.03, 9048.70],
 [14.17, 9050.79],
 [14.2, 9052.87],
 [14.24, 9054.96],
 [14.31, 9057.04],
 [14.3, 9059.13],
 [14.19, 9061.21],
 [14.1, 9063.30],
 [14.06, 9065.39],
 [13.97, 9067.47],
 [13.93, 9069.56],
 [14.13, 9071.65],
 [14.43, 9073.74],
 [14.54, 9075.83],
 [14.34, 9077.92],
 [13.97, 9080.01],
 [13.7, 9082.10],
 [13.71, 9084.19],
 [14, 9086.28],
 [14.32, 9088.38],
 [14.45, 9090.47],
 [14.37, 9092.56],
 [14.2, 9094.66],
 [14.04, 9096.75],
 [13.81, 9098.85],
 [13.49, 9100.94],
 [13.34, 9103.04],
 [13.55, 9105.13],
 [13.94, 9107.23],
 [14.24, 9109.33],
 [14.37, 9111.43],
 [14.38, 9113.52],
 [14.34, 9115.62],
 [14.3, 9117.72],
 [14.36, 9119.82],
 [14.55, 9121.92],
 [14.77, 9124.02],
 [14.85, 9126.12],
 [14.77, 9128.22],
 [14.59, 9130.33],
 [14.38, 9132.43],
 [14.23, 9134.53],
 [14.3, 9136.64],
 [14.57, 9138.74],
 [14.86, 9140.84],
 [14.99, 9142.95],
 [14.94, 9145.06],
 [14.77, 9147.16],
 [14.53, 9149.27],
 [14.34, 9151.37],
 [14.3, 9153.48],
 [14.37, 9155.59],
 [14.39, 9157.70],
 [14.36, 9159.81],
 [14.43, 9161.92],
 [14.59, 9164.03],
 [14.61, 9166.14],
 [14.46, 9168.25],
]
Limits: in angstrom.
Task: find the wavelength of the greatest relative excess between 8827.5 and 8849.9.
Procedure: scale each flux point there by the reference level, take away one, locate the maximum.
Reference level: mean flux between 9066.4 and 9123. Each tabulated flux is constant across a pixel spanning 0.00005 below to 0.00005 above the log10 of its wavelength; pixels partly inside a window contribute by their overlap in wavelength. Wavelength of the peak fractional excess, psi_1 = 8828.49 angstrom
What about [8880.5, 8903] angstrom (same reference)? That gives 8885.59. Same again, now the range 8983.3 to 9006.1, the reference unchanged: 9005.05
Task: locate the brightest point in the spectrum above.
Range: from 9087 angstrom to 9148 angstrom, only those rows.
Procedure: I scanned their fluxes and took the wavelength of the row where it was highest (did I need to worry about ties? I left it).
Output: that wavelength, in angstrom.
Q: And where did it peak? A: 9142.95 angstrom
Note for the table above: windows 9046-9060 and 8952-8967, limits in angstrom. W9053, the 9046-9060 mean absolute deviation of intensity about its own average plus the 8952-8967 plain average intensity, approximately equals 15.2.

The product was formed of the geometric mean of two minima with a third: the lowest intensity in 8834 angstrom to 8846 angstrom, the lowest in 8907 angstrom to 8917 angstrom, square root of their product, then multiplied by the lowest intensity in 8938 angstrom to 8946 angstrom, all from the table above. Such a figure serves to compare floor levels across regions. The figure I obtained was 190.1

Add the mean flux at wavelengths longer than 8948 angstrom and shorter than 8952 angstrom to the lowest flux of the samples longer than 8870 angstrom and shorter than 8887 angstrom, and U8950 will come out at 28.4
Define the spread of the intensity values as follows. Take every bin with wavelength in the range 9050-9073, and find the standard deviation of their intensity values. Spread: 0.12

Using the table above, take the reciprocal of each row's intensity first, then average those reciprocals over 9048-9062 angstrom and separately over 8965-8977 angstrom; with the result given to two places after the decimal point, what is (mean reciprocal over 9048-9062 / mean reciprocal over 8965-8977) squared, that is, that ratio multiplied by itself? 0.94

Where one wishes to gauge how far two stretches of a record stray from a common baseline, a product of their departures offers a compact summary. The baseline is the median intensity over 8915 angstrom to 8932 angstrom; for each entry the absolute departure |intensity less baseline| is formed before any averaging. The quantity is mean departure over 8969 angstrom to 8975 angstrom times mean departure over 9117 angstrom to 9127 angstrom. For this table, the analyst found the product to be 0.19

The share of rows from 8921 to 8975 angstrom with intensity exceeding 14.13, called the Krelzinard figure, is 0.54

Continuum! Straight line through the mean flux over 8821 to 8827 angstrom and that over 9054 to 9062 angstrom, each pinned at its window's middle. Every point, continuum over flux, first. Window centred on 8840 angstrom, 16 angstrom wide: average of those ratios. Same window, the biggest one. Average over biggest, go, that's 0.975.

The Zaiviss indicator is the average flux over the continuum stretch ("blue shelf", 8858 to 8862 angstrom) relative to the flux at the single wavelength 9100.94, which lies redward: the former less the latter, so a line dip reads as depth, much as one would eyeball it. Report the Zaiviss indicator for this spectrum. 1.2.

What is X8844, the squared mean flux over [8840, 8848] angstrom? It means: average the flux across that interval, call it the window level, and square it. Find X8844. 190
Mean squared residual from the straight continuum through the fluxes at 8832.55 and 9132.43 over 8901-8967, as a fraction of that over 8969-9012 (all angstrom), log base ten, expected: 0.23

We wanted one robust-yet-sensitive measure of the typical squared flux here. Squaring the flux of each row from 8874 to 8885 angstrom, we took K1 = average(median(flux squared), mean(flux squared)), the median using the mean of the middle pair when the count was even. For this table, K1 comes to 208.5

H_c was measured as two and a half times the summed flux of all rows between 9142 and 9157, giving 256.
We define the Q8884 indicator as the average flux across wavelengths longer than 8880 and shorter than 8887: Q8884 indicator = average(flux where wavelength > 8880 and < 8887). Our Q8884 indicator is 14.7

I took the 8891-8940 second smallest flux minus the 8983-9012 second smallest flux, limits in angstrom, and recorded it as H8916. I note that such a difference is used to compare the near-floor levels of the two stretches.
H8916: -0.1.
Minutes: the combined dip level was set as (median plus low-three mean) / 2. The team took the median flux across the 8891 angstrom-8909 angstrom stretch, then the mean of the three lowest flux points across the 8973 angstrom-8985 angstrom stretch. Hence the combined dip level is 14.0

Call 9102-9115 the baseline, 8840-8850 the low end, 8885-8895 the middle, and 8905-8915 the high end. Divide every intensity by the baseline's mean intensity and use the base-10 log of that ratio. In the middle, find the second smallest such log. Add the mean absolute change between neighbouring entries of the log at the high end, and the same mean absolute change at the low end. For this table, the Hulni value 0.016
